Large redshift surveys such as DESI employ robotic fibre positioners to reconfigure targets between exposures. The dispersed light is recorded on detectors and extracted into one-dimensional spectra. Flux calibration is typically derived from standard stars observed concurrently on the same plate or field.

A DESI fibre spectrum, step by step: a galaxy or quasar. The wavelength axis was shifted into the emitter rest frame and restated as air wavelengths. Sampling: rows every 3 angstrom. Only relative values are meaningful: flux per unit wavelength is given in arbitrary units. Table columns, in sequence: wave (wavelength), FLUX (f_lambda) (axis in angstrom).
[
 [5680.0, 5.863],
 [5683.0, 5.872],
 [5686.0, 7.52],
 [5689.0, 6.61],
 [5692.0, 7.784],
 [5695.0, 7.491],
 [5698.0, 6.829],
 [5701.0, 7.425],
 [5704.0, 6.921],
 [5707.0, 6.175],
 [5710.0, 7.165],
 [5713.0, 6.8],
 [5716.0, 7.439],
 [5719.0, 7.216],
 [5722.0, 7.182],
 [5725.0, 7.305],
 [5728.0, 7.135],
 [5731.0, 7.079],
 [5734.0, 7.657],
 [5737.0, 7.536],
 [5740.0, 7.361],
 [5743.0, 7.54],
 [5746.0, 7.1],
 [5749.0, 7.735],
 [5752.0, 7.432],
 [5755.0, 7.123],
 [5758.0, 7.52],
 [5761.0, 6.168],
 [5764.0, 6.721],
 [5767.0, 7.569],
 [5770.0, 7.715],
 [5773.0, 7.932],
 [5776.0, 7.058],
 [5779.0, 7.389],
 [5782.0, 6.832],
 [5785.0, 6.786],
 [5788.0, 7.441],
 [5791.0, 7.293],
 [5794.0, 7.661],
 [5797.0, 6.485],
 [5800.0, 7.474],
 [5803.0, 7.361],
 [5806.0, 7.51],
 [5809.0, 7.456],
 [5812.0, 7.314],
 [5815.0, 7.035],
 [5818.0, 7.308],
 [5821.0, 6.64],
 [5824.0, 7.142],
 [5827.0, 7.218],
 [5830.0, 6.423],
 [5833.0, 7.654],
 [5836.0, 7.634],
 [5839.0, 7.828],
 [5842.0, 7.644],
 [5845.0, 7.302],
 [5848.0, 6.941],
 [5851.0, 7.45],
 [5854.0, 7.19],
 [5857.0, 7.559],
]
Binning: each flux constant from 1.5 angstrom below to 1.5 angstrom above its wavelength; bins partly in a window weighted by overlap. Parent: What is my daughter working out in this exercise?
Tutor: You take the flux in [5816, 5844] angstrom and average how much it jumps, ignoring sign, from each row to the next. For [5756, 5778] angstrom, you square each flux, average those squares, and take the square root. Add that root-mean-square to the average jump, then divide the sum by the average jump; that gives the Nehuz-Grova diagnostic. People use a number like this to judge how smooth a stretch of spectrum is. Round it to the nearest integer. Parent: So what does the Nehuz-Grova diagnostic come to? 17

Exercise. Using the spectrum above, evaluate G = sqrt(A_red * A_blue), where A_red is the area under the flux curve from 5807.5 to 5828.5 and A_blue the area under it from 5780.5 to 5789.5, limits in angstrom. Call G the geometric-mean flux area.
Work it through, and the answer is 97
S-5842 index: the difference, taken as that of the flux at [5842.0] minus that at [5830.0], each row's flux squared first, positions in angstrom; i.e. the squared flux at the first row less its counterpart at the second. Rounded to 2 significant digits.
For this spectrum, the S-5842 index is 17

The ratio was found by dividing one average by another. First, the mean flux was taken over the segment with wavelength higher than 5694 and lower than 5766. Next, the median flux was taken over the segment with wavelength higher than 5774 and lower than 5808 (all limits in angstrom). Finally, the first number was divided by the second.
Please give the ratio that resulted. 0.974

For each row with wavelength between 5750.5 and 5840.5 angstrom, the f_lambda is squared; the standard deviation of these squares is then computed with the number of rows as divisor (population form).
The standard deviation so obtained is 6.1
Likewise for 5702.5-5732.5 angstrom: 4.6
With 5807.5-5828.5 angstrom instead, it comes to 3.5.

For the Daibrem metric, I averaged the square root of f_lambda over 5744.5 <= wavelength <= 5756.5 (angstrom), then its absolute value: 2.71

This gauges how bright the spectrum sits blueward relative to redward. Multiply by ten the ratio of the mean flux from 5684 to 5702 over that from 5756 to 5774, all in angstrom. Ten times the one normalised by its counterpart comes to 10.0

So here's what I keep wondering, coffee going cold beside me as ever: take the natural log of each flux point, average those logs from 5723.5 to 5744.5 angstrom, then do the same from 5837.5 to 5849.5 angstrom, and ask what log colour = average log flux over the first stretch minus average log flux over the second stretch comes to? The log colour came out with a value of -0.01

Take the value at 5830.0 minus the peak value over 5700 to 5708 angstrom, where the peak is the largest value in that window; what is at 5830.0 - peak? -1.0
